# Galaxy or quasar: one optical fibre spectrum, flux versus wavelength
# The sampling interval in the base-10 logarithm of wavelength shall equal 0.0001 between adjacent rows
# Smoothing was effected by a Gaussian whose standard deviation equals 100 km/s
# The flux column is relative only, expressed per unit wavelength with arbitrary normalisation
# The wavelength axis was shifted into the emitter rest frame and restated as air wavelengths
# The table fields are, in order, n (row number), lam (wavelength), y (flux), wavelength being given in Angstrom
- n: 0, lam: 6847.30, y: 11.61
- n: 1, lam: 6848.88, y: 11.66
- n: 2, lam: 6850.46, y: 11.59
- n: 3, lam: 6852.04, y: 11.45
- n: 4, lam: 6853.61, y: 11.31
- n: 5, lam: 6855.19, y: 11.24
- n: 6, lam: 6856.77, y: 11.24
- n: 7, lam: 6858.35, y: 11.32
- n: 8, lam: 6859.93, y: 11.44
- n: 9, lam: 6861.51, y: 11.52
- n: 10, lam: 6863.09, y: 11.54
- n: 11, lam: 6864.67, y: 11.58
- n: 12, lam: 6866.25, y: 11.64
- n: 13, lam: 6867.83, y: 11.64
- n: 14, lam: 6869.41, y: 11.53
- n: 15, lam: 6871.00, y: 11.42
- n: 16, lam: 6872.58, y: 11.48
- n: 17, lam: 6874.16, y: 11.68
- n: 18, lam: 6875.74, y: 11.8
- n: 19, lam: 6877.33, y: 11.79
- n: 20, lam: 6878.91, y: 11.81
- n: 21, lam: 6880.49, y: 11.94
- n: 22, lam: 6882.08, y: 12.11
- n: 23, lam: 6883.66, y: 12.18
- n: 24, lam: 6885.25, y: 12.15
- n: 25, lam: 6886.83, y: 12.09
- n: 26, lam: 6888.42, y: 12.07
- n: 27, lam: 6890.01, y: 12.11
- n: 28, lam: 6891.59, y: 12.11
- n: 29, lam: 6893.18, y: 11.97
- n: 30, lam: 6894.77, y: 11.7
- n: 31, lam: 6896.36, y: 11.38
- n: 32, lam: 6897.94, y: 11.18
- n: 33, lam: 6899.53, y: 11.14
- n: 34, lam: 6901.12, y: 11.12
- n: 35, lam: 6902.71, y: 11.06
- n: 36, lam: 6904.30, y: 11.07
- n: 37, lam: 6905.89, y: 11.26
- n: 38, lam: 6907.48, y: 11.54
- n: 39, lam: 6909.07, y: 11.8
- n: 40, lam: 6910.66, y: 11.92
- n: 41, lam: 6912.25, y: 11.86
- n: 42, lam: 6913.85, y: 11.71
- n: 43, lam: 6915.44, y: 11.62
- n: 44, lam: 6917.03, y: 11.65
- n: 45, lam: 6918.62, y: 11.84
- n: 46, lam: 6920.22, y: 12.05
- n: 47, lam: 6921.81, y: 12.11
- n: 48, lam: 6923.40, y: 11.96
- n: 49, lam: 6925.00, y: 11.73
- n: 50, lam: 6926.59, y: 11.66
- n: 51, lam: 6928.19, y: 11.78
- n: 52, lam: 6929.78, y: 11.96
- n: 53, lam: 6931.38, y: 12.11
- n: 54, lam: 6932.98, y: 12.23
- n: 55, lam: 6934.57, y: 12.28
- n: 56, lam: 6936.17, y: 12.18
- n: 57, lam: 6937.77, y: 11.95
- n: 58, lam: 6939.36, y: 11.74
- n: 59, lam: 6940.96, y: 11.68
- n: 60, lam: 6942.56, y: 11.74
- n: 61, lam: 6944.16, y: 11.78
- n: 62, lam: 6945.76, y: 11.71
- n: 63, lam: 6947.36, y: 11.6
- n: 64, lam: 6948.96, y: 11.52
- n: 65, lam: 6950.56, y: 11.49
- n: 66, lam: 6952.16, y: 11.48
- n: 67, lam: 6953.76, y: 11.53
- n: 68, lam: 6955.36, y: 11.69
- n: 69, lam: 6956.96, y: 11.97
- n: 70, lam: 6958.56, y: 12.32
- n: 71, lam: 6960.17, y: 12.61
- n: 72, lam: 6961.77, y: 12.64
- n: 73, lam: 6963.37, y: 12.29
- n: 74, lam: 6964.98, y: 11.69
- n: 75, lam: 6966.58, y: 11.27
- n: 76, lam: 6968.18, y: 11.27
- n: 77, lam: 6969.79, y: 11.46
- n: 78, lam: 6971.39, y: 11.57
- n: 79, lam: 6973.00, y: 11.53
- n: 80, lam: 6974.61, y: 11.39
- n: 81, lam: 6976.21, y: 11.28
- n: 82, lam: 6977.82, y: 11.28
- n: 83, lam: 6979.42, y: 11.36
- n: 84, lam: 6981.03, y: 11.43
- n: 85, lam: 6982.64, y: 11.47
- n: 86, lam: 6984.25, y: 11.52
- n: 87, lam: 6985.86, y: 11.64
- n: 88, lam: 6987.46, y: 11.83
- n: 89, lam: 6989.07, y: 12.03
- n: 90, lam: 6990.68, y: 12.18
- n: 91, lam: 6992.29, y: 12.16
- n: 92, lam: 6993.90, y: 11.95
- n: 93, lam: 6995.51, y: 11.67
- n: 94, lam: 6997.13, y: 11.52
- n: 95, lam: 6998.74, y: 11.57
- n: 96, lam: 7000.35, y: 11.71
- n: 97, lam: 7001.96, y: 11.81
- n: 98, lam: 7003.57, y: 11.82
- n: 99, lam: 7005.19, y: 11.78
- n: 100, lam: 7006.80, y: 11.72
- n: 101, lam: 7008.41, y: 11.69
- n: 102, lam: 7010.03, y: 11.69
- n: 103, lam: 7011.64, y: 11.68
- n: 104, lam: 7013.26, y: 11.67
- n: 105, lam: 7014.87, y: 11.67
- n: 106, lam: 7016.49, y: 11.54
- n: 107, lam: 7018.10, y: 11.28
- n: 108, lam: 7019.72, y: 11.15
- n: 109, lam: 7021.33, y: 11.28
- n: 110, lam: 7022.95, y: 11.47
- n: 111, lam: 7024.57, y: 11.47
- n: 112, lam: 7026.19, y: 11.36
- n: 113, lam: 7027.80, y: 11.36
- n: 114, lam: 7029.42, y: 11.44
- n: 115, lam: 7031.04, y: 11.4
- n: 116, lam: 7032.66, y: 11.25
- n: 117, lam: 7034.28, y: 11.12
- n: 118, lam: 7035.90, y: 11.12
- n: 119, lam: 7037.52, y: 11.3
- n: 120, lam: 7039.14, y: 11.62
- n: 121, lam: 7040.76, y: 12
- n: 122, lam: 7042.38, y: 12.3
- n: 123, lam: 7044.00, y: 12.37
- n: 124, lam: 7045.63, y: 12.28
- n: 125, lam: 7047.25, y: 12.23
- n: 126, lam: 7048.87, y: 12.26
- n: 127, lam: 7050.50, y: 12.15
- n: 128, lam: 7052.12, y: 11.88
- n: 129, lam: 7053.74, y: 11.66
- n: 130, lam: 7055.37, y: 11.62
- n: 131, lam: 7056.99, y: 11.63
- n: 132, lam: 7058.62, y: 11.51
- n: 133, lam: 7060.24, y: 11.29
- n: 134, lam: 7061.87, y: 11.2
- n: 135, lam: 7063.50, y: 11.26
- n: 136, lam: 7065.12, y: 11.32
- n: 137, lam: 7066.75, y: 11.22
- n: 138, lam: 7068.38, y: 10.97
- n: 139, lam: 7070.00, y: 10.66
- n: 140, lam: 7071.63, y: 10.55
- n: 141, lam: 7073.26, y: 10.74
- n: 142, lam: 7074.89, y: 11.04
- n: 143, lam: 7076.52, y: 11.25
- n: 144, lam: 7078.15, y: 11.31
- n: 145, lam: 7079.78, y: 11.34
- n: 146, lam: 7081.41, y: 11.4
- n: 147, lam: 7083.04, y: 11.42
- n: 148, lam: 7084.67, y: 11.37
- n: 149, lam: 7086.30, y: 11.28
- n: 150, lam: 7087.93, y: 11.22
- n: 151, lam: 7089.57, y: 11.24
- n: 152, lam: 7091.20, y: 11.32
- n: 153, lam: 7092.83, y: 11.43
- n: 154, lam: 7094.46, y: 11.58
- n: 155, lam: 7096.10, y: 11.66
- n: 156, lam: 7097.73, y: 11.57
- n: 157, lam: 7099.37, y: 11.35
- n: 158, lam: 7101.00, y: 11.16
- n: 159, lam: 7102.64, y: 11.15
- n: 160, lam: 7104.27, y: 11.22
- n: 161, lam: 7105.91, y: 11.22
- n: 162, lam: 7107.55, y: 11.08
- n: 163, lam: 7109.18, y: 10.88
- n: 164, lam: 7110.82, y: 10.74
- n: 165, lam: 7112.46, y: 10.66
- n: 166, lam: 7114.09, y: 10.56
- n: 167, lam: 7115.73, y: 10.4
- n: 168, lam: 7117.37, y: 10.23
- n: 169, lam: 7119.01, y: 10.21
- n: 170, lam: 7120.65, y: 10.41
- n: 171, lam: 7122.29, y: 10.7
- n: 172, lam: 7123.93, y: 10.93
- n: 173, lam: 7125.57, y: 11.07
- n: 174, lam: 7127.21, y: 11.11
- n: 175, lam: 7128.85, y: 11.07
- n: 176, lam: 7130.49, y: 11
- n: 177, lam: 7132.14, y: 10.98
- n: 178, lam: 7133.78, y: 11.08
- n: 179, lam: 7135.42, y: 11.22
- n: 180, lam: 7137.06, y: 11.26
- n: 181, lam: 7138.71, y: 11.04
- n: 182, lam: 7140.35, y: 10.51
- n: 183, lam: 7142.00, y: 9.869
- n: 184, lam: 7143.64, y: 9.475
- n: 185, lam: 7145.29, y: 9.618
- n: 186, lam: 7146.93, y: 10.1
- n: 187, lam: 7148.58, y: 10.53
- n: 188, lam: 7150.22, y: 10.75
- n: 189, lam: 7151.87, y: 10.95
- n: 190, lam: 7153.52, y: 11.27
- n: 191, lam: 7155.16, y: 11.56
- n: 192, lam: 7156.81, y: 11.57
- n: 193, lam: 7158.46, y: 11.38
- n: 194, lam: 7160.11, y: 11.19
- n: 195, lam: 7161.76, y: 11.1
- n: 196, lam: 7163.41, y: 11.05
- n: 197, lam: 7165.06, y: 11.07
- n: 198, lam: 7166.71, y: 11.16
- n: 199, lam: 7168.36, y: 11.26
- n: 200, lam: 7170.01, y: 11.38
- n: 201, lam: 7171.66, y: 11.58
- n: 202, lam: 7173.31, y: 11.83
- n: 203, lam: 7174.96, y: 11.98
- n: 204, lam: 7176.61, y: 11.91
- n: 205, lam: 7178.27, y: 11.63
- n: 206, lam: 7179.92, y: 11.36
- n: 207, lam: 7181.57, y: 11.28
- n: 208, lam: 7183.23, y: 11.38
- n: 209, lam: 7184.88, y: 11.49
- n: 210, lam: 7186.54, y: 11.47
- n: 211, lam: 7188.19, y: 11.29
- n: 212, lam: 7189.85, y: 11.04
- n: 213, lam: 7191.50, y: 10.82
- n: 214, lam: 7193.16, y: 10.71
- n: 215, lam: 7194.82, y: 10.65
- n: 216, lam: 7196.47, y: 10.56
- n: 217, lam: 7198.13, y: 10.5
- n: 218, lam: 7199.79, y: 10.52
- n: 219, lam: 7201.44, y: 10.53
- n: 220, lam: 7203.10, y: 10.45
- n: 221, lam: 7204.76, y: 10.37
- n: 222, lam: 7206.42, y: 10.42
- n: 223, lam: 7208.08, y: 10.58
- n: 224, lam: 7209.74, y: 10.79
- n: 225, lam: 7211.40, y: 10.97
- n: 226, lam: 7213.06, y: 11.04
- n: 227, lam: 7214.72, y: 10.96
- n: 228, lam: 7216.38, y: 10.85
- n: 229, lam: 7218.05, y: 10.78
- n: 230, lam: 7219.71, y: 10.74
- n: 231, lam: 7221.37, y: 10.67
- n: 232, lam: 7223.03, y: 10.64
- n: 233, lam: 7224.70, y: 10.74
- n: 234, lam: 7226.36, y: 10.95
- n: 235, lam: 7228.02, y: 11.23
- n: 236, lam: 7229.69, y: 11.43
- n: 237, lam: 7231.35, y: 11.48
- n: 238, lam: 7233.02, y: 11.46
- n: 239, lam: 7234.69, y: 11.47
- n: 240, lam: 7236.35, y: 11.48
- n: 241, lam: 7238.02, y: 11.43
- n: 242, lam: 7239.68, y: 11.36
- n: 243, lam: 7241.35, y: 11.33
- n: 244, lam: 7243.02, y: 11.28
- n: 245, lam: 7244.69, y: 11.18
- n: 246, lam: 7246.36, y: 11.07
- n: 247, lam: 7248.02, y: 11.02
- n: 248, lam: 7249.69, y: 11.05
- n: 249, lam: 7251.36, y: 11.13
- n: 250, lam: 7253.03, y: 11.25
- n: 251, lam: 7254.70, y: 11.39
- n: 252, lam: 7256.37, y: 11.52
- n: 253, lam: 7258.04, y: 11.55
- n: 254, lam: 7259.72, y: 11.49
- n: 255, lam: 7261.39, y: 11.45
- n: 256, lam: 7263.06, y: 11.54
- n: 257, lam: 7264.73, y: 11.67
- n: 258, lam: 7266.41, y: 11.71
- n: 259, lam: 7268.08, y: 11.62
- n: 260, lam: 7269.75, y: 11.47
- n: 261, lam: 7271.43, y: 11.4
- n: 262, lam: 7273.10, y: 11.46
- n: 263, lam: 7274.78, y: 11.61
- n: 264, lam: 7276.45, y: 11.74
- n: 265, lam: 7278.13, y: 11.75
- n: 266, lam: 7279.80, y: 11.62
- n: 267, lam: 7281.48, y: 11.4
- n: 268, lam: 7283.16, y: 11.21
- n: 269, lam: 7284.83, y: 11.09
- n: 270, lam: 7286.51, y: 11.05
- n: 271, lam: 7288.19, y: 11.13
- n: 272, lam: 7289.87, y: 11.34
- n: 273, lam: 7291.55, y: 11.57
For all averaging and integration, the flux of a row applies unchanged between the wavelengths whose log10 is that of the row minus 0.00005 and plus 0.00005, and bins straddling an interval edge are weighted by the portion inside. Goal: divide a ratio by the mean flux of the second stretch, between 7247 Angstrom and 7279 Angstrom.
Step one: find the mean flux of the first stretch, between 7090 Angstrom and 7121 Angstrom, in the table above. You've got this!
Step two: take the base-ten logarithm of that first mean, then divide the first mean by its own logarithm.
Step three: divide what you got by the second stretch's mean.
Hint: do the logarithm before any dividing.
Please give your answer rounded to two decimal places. 0.92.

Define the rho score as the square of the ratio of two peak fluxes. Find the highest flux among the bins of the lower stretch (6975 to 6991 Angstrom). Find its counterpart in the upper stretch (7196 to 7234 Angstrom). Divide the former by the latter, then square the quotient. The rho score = 1.13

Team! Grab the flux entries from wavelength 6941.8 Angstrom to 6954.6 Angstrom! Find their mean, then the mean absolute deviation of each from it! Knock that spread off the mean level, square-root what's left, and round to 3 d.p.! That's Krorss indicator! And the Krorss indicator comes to 3.392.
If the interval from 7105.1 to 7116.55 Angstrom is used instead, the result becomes 3.250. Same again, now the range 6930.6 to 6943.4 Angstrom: 3.432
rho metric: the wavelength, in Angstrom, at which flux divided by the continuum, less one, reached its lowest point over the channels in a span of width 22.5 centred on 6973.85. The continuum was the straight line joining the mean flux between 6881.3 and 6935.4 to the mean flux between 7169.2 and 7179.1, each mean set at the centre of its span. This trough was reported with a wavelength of 6966.58 Angstrom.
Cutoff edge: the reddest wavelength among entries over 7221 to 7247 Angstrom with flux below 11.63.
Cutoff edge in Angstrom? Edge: 7246.36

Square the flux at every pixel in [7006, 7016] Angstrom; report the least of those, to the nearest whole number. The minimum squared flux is 136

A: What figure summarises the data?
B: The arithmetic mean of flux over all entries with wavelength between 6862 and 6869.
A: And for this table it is 11.6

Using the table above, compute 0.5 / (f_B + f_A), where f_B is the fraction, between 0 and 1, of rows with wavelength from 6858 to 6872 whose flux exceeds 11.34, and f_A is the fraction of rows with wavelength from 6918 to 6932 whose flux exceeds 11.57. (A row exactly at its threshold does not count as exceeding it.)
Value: 0.26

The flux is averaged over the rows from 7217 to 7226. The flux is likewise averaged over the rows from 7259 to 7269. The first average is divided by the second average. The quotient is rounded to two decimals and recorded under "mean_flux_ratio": 0.93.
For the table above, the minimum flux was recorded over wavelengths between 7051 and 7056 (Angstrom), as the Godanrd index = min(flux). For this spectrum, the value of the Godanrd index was 11.62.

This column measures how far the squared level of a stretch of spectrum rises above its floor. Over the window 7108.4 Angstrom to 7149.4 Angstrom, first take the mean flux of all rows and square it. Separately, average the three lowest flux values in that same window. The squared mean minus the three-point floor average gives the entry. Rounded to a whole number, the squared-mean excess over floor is 103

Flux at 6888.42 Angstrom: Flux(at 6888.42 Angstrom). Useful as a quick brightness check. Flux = 12.07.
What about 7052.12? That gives 11.88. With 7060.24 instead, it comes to 11.29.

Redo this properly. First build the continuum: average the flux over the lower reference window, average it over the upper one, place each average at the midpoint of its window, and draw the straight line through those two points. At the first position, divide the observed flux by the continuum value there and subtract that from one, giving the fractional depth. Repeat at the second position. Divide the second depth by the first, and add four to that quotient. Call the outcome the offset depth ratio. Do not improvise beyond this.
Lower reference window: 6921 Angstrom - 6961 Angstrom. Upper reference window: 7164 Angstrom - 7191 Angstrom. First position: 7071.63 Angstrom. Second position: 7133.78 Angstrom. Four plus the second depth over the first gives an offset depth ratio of 4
